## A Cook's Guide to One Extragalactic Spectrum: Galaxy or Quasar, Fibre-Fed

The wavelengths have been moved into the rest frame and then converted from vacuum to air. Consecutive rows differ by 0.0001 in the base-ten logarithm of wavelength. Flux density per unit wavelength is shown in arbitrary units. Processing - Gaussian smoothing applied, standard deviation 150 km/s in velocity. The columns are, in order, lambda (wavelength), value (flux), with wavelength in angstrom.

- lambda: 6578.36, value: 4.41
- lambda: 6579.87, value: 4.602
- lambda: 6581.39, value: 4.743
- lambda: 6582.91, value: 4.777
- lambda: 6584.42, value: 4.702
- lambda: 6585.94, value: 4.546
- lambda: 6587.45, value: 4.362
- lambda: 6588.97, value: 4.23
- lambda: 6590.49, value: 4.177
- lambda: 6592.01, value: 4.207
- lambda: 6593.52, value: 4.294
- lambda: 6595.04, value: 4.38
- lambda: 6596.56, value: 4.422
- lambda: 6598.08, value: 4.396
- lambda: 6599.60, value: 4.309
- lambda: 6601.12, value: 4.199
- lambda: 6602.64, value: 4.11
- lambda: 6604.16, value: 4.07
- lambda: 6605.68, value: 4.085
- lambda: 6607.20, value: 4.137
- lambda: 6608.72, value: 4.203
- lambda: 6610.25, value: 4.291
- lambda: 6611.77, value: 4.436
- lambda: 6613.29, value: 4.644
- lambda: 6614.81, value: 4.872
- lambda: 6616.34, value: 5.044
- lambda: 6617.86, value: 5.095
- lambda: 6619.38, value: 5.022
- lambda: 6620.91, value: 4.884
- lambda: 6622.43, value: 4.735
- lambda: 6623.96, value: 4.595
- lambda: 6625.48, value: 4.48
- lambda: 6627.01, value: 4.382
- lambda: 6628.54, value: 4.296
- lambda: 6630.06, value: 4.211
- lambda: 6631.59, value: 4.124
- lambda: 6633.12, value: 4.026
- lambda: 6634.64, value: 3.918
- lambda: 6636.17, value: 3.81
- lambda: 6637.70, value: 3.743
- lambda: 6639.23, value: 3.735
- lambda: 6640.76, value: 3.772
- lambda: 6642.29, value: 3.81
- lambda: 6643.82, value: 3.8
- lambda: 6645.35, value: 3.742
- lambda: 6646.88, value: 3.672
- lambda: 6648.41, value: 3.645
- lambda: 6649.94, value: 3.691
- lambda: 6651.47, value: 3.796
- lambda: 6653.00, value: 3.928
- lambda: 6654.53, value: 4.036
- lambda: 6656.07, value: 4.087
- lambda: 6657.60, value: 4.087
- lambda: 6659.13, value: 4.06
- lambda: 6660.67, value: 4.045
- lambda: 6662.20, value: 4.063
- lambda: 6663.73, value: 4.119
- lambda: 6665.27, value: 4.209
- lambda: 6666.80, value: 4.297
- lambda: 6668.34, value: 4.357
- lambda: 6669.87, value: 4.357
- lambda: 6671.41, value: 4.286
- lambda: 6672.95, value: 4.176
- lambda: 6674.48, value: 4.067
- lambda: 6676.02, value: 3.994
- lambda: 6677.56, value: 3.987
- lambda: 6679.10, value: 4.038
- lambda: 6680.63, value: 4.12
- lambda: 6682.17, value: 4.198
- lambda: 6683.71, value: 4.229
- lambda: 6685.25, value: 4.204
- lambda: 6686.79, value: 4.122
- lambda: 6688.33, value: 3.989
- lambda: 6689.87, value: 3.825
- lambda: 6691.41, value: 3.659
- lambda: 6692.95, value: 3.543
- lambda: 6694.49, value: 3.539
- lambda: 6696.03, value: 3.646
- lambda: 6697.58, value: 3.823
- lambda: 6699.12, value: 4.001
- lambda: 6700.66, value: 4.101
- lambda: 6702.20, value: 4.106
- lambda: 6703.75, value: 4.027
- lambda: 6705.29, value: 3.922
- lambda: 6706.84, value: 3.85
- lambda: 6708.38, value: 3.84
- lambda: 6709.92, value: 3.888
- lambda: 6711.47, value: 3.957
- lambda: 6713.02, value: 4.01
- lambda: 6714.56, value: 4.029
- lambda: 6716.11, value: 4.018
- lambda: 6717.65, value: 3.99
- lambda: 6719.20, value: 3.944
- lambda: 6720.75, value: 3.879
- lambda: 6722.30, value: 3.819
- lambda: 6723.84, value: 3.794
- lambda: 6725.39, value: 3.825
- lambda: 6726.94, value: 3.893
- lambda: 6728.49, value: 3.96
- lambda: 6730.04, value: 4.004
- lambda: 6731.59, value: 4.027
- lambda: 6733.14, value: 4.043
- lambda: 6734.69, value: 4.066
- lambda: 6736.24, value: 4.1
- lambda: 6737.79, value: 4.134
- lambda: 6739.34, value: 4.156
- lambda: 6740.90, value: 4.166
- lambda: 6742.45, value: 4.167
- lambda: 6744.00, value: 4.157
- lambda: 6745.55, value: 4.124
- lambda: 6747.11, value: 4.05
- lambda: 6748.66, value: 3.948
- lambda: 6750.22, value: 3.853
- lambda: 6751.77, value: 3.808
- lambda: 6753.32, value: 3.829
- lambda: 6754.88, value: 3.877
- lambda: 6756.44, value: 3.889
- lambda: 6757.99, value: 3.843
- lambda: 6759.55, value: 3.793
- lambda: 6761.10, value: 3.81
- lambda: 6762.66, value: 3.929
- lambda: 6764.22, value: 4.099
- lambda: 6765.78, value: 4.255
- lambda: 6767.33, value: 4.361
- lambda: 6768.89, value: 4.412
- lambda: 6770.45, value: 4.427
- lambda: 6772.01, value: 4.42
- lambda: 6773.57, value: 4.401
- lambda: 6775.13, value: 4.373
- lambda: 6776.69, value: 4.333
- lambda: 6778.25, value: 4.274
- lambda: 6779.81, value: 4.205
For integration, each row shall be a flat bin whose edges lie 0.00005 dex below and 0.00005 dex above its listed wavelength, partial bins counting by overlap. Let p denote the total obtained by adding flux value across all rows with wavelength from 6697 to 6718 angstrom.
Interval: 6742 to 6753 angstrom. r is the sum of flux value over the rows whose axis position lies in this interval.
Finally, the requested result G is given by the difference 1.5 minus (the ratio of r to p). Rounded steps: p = 56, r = 28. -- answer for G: 1.0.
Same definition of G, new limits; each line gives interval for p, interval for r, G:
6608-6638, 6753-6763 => 1.2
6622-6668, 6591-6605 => 1.2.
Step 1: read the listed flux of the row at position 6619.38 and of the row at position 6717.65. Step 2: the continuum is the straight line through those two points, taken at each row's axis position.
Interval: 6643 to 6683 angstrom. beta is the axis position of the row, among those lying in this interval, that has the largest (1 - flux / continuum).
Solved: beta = 6648.41 angstrom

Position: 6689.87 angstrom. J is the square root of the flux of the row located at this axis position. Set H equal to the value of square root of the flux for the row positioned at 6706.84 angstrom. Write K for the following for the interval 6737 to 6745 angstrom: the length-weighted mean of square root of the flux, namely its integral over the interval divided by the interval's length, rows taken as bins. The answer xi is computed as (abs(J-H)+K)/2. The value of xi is 1.02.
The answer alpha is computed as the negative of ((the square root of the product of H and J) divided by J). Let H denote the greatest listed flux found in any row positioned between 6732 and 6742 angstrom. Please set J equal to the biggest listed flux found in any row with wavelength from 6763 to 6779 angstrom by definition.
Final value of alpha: -0.97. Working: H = 4.166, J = 4.427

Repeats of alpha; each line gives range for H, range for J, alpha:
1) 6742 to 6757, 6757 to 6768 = -0.98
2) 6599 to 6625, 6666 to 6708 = -1.08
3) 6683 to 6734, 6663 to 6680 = -0.99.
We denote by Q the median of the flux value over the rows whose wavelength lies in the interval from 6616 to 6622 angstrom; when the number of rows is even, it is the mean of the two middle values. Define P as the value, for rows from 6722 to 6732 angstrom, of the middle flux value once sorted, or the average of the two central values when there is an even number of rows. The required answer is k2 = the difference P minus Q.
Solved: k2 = -1.1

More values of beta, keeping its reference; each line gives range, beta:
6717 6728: 6723.84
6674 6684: 6676.02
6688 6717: 6692.95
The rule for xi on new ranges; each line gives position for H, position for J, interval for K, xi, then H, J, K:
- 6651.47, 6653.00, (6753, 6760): 1.00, 1.95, 1.98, 1.96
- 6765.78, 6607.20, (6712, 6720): 1.01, 2.06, 2.03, 2.00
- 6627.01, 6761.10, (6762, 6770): 1.10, 2.09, 1.95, 2.05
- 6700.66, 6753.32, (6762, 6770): 1.06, 2.03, 1.96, 2.05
